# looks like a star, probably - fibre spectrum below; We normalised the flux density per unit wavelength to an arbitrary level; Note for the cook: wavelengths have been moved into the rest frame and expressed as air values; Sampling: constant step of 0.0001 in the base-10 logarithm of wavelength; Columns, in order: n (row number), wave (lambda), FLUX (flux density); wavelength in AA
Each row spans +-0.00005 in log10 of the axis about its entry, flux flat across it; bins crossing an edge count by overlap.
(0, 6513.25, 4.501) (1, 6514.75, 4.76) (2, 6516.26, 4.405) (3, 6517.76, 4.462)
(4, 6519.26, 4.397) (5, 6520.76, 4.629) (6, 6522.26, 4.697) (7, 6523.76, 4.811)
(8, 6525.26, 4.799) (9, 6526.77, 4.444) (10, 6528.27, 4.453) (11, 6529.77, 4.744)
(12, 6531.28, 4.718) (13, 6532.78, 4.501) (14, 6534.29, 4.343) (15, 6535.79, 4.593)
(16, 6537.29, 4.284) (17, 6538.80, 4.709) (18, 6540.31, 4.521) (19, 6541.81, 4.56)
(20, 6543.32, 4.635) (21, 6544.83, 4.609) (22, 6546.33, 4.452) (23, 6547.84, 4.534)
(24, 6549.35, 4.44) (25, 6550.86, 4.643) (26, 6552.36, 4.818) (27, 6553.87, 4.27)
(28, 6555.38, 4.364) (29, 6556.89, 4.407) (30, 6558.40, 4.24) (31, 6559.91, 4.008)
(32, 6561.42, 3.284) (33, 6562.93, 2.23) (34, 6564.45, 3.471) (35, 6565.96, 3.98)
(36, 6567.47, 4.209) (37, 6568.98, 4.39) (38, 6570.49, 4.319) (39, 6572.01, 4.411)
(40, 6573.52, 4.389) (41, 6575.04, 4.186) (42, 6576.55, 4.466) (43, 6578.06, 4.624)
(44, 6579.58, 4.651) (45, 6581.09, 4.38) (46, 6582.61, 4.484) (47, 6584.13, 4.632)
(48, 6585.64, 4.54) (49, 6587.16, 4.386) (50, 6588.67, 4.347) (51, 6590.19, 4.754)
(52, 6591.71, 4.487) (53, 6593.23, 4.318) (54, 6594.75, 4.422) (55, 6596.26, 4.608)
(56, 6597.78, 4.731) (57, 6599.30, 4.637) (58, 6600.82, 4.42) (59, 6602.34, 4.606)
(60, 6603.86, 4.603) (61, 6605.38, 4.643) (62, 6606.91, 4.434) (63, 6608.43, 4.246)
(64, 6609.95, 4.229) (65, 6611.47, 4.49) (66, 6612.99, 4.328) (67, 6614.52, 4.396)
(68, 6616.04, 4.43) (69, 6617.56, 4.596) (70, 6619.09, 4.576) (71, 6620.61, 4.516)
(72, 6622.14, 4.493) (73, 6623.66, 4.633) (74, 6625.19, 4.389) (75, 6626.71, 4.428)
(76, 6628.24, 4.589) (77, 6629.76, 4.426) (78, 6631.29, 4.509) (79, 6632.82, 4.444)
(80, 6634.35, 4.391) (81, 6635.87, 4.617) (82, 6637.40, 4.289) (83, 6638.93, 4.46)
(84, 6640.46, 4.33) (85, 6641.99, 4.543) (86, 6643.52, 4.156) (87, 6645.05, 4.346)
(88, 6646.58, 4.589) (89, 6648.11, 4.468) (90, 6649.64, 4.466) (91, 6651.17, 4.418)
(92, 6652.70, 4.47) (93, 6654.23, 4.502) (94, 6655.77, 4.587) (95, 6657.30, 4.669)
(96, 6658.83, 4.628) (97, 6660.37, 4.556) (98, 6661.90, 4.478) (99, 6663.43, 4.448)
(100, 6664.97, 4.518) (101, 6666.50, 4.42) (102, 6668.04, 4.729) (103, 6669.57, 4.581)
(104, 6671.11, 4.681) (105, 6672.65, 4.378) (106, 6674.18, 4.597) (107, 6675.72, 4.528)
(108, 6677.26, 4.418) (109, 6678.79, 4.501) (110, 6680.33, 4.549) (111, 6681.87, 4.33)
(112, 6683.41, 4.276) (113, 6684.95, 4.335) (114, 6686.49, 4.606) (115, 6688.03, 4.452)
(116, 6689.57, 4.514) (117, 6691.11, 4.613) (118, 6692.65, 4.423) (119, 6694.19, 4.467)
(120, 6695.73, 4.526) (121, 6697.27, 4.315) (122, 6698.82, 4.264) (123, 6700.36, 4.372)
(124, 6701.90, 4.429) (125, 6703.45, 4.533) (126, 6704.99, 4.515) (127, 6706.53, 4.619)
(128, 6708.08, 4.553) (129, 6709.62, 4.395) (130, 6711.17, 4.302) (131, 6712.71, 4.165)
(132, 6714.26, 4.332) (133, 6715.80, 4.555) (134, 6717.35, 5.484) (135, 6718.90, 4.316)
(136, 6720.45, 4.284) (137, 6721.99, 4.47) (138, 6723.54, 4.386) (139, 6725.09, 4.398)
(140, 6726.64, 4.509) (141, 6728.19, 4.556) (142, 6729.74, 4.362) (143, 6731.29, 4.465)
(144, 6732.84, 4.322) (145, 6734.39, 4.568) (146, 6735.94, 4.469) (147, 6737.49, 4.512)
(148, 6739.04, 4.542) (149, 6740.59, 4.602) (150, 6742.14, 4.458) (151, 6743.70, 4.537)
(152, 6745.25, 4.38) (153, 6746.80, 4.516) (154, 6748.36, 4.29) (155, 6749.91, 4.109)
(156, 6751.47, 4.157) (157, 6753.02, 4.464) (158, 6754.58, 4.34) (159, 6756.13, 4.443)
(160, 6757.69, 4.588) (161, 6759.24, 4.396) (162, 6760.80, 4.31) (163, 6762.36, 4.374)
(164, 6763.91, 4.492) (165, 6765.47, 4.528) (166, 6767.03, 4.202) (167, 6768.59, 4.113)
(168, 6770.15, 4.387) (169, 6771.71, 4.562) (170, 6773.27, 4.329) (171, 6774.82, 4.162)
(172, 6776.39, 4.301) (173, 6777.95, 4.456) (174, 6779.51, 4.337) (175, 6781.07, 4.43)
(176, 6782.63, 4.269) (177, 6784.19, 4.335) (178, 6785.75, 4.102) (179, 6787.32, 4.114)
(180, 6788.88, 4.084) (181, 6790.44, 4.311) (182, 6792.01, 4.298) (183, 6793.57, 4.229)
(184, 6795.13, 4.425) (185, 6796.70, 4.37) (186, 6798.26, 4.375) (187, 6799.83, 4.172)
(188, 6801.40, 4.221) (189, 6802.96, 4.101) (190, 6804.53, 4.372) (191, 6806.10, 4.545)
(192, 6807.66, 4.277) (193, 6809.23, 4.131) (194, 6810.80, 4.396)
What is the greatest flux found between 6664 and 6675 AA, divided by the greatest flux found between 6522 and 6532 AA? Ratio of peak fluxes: 0.98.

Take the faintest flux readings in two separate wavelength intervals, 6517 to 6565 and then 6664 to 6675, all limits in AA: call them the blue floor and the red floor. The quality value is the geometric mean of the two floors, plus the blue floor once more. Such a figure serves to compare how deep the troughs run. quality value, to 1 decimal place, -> 5.4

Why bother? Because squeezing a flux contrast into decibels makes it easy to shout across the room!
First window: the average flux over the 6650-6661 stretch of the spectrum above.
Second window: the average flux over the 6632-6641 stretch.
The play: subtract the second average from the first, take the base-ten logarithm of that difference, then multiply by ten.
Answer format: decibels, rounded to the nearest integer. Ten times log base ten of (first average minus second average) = -9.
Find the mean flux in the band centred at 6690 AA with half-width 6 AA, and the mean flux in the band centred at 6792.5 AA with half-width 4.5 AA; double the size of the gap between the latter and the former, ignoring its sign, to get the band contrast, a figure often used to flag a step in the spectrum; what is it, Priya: 0.41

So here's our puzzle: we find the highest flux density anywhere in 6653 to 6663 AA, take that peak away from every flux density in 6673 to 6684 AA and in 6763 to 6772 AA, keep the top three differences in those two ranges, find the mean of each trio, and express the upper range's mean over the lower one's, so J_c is 1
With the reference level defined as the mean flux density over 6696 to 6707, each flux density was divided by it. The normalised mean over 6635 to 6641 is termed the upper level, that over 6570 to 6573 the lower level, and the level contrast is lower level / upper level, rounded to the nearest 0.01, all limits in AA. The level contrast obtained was 0.99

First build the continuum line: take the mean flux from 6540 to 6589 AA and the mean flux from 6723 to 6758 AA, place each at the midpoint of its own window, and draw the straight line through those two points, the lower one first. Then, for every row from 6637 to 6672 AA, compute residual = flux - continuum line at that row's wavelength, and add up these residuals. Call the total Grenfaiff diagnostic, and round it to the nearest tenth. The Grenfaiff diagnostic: 2.9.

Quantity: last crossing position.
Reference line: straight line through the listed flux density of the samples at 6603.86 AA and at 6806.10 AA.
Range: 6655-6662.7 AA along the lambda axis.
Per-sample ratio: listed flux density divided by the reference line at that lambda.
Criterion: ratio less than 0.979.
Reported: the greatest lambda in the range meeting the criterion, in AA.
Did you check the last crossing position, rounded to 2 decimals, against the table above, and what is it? 6661.90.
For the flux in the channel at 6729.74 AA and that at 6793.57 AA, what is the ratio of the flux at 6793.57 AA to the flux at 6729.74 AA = 0.97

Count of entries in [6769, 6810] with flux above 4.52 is 2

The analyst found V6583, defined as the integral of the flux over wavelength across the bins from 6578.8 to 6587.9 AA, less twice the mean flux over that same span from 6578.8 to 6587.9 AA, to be 32.0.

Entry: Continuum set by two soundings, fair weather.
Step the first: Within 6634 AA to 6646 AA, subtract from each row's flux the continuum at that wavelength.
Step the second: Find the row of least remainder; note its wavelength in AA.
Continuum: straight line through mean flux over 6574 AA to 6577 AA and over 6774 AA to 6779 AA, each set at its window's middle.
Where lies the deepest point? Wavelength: 6643.52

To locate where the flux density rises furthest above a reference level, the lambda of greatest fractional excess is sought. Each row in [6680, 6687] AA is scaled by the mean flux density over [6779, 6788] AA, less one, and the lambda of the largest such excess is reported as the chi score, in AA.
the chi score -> 6686.49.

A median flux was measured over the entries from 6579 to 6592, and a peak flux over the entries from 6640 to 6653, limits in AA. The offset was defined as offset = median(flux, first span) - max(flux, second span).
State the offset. -0.10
